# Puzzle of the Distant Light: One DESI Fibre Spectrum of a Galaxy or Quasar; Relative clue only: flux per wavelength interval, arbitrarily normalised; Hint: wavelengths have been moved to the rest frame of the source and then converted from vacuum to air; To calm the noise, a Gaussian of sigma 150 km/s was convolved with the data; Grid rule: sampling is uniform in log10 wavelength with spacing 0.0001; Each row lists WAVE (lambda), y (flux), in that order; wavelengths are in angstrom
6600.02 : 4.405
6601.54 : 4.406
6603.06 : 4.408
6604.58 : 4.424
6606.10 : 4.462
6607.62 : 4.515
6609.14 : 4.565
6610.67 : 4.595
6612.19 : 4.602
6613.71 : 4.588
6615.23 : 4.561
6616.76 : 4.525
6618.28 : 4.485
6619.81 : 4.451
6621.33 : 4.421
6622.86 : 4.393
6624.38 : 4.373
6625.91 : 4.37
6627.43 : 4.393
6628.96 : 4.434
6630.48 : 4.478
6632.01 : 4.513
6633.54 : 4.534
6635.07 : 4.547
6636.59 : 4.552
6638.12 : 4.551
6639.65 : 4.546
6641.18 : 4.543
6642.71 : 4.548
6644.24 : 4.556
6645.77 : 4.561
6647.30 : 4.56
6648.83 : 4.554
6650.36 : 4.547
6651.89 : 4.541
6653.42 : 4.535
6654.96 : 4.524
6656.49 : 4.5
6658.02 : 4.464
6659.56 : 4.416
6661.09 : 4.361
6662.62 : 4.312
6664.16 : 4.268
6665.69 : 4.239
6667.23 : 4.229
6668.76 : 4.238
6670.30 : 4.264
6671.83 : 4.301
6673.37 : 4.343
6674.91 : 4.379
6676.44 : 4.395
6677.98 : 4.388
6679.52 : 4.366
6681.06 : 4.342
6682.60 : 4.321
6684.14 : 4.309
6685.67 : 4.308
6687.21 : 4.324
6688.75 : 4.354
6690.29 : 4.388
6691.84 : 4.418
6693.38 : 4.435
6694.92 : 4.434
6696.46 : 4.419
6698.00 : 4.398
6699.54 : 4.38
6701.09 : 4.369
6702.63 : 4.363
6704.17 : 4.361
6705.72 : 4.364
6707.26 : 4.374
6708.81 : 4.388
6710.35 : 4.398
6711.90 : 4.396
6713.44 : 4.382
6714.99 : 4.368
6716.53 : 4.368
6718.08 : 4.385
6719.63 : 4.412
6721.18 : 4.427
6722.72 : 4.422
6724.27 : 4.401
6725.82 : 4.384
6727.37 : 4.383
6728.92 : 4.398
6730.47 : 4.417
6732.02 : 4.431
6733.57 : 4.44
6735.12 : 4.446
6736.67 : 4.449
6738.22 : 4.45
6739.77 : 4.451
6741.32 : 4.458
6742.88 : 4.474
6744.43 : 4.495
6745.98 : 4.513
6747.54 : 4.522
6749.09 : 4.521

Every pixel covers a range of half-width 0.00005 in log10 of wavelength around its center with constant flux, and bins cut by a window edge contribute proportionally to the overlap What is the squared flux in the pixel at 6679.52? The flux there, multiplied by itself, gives 19.1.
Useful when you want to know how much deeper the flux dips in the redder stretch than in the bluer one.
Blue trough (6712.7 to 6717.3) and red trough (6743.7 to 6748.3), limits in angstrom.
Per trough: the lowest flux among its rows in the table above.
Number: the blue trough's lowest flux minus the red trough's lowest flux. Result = -0.13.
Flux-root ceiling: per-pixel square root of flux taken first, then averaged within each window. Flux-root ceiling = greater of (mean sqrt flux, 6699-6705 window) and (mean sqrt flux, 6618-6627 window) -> 2.10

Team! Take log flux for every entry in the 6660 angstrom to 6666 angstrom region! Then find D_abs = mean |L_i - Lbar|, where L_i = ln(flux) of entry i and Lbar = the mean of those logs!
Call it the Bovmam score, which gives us 0.010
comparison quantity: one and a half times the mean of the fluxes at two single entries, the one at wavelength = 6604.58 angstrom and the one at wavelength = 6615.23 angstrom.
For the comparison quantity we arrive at 6.74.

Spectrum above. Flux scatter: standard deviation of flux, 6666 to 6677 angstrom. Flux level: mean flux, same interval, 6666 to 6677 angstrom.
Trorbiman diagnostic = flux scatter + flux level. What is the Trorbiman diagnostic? 4.37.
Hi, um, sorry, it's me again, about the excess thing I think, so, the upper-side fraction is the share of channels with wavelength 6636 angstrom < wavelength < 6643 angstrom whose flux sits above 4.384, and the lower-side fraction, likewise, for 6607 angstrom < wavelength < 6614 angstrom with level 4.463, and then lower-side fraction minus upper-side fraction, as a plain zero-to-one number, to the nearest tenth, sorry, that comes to 0.0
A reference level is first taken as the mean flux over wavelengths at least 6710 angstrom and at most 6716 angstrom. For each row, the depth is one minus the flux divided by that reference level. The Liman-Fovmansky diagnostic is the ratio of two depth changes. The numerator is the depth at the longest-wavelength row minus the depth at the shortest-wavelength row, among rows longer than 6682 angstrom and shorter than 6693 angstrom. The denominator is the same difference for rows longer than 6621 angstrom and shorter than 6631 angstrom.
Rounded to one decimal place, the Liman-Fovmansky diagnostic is 1.7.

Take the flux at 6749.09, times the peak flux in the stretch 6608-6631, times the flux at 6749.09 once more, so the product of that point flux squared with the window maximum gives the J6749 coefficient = 94.1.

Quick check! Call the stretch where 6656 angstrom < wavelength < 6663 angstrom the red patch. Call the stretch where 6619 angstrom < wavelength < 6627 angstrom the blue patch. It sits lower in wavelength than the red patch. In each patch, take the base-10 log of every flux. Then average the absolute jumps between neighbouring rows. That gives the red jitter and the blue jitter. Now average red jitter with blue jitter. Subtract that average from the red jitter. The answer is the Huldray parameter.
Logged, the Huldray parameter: 0.0013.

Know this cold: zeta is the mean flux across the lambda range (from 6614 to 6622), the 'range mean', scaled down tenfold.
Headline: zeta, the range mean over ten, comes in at 0.449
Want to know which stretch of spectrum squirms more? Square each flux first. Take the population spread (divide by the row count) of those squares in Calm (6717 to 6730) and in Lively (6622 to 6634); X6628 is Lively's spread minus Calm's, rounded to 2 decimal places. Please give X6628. 0.40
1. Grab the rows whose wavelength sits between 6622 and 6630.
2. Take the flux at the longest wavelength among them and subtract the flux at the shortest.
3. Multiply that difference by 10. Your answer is 0.4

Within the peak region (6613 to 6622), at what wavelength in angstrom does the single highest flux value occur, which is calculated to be 6613.71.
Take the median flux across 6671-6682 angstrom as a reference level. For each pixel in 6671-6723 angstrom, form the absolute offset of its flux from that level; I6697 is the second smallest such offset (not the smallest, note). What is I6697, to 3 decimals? 0.002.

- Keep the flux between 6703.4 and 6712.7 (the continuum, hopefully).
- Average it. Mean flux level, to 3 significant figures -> 4.38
